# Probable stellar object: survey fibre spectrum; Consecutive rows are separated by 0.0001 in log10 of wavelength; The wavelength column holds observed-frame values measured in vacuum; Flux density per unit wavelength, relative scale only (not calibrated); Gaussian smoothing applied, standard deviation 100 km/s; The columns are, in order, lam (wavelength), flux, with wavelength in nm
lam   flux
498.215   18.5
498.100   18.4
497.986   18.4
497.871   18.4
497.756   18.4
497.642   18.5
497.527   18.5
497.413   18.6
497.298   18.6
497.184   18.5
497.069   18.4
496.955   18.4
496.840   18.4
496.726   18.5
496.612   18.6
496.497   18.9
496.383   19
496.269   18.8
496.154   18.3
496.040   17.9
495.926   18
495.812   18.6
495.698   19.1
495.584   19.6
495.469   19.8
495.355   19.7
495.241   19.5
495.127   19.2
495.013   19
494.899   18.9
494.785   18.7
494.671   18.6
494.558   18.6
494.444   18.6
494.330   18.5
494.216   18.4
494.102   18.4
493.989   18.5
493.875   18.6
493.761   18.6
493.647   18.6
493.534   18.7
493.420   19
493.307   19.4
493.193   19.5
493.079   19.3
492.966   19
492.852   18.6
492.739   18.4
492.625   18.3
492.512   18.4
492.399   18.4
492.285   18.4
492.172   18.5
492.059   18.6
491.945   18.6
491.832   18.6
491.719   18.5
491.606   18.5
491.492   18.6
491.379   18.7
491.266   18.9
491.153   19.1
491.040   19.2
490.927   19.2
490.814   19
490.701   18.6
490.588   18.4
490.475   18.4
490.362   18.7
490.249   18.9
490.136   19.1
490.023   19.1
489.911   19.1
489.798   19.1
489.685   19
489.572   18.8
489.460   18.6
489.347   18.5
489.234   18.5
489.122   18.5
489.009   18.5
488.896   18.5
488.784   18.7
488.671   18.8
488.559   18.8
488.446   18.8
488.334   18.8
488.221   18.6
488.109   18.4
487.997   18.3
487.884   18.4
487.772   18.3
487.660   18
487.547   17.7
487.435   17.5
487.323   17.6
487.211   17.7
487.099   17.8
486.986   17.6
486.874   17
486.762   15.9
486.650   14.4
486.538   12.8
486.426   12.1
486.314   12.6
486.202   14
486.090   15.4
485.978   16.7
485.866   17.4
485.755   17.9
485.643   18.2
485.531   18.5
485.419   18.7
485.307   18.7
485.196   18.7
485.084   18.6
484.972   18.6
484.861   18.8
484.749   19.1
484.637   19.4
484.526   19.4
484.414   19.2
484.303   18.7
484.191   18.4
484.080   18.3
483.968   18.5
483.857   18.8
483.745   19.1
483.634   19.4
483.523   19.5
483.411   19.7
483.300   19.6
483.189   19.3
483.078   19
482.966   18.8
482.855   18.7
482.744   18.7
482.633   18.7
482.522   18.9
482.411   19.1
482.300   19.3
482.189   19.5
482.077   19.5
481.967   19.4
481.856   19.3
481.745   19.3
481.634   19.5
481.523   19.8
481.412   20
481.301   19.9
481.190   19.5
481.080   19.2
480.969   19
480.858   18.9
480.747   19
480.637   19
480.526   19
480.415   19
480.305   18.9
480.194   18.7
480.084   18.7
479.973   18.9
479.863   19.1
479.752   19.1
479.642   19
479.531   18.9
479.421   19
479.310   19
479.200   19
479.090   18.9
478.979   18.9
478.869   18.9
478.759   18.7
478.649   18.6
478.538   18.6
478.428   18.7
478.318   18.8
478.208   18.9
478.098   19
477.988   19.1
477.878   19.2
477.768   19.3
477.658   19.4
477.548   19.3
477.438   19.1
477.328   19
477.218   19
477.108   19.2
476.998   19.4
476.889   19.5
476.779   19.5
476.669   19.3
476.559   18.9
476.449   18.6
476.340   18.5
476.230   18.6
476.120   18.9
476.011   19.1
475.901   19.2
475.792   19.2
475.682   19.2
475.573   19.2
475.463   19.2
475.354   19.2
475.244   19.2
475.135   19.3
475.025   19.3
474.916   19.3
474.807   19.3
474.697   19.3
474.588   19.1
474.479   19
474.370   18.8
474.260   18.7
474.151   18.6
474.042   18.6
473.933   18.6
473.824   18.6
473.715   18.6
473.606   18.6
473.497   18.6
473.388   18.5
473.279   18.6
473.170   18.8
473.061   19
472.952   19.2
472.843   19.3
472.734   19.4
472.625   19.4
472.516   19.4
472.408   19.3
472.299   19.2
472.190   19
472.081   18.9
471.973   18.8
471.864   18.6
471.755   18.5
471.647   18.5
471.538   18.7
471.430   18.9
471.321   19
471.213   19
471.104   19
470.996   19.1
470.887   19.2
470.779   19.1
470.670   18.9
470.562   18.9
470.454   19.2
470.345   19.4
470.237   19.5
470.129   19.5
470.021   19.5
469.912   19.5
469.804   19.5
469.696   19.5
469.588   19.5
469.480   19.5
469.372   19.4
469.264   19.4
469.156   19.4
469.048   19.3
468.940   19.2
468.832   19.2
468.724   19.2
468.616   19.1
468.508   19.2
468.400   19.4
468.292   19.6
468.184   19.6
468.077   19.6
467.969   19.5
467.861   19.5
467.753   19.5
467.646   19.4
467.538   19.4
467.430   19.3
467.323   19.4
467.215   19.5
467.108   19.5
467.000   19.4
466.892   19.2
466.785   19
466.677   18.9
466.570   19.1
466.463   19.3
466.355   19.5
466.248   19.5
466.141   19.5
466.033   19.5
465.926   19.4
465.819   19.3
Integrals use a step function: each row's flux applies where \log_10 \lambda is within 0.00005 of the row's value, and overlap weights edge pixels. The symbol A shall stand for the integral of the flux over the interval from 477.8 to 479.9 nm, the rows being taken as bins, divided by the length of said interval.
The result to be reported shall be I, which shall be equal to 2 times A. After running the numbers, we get 37.8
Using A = 18.9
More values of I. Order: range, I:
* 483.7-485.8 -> 37.4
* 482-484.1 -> 38.2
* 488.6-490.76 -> 37.5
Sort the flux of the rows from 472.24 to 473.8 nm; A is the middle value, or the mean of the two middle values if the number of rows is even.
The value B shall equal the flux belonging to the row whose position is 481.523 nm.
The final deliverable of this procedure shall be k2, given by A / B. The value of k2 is 0.965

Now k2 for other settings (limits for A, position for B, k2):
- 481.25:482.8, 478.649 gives 1.040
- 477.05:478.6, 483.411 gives 0.967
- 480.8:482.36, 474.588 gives 1.018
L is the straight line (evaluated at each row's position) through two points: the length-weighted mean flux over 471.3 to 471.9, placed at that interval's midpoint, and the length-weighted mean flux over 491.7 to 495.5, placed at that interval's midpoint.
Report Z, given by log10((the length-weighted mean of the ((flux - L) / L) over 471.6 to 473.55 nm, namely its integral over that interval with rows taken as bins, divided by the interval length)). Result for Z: -1.86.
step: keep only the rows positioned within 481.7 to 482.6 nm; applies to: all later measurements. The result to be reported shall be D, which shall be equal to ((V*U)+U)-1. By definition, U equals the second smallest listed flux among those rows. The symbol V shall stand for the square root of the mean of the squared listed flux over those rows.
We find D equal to 387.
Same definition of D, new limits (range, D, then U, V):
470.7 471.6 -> 377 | 18.9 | 19.0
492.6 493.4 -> 366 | 18.4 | 18.9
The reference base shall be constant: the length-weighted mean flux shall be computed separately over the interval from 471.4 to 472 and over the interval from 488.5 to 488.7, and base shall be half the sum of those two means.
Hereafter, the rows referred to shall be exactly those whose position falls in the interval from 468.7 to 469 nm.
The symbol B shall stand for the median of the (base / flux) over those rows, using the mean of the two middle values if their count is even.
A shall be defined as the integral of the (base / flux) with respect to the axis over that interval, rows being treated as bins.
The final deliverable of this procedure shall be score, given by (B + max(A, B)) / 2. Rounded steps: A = 0.292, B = 0.98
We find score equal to 0.98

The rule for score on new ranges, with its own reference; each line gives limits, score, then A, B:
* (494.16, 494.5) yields 1.01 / 0.344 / 1.01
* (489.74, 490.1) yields 0.98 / 0.353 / 0.98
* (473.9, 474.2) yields 1.01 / 0.302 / 1.01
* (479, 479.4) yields 0.99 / 0.394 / 0.99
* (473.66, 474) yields 1.01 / 0.343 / 1.01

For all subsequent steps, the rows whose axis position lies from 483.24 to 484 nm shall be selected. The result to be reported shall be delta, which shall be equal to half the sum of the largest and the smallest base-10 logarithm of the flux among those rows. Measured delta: 1.28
